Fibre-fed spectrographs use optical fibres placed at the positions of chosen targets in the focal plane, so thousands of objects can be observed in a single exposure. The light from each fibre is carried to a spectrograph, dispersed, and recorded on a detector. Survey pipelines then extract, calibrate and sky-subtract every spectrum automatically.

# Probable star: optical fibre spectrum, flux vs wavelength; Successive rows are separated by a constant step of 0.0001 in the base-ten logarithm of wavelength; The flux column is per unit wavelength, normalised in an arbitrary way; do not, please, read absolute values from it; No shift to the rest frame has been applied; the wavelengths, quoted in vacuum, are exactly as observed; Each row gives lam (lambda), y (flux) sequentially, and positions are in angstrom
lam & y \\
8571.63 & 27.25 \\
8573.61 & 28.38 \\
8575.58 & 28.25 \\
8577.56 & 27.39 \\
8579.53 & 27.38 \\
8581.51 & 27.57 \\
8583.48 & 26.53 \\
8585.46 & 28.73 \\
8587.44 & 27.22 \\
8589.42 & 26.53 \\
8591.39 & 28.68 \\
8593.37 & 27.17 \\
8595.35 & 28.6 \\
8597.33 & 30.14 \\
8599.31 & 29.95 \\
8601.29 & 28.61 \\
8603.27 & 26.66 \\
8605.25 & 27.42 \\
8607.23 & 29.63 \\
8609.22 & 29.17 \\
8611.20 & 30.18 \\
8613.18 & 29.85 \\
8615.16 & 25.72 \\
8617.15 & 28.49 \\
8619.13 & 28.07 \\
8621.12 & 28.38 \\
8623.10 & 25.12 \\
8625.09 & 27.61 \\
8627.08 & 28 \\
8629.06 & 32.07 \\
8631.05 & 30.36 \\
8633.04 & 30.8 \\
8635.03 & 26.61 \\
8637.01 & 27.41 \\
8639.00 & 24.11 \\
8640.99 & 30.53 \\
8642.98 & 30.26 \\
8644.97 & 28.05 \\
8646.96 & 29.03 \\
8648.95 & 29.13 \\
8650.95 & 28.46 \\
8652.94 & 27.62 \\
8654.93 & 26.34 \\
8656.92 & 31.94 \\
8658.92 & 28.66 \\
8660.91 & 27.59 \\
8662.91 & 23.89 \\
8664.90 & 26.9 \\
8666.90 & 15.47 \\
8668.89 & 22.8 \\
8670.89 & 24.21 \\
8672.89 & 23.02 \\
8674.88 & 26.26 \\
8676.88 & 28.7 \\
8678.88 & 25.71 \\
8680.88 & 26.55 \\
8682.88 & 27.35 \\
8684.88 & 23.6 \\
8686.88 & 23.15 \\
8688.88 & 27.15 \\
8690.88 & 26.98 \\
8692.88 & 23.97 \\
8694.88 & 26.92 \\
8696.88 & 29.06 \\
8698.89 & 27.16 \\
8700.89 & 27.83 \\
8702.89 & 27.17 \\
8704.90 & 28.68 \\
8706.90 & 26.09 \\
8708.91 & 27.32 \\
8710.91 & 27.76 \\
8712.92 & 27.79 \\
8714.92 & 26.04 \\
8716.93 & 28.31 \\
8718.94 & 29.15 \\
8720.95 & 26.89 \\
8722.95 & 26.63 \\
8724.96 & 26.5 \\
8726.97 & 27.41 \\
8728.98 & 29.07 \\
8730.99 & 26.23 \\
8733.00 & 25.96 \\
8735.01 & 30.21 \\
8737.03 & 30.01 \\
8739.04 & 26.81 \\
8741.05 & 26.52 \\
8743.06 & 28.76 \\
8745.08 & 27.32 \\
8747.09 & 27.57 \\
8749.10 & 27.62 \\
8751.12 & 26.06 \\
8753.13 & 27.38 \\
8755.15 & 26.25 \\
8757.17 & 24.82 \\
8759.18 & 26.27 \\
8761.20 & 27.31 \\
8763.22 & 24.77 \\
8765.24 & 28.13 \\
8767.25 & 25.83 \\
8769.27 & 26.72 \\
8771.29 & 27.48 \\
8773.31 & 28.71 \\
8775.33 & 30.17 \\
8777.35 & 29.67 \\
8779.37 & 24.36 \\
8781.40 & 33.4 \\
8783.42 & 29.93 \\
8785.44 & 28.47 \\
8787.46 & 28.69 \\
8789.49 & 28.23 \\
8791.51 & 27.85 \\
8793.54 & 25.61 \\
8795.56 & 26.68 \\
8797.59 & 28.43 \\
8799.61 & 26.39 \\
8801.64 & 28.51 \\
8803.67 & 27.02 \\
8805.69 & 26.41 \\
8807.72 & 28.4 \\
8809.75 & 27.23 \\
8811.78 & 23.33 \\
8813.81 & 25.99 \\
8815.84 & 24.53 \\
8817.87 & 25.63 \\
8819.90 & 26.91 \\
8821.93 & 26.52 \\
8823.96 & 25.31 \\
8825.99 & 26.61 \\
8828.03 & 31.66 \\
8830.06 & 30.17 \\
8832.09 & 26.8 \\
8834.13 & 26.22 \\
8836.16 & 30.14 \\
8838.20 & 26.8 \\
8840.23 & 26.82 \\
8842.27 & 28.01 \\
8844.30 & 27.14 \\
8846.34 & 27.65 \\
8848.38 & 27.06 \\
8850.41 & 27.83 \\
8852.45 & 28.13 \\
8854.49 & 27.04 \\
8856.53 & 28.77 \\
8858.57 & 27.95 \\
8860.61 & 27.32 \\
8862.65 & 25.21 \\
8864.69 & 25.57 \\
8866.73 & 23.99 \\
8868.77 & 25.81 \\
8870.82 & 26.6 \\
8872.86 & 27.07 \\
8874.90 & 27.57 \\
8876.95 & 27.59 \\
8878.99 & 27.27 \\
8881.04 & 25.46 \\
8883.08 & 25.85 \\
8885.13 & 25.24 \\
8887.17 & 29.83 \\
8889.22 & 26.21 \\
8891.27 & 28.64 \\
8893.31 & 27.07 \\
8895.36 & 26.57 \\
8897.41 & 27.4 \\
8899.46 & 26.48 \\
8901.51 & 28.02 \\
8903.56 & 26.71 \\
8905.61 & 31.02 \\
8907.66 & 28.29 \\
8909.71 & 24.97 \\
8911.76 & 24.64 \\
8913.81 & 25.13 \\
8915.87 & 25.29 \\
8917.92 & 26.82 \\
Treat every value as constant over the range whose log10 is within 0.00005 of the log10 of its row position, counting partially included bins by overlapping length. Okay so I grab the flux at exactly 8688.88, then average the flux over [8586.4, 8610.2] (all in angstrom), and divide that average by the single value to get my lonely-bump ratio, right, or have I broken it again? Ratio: 1.04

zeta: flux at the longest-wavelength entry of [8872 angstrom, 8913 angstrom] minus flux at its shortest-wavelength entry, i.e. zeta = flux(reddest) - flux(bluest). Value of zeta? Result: -2.4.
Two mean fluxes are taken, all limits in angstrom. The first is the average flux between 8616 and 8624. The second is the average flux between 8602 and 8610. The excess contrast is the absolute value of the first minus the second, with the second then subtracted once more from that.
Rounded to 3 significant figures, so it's -27.5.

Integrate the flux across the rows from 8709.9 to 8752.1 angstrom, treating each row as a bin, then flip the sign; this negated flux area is -1163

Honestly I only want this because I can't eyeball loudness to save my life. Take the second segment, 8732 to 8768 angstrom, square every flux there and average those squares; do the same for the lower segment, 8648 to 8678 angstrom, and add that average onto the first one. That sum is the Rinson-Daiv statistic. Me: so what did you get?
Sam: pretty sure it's 1429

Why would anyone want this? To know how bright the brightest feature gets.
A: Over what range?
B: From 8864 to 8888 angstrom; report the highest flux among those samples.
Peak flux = 29.83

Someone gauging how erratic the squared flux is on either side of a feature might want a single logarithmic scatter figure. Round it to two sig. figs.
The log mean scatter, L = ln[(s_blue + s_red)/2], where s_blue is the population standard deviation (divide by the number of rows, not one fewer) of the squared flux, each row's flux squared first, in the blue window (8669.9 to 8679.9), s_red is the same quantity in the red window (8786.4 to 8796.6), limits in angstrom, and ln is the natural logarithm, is 4.4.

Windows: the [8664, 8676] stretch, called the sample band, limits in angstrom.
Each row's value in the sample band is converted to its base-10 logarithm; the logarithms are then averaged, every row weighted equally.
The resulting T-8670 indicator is 1.357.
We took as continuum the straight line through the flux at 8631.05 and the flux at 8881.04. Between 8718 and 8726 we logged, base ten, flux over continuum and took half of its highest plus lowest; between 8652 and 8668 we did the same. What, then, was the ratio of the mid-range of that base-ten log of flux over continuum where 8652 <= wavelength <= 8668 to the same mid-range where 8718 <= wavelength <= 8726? 10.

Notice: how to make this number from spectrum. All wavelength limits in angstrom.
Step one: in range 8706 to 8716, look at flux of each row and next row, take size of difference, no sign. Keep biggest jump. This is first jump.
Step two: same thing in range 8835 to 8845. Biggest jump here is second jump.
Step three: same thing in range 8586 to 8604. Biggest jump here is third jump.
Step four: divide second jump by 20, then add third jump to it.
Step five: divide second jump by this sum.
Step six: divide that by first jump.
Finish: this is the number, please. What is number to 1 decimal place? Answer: 0.8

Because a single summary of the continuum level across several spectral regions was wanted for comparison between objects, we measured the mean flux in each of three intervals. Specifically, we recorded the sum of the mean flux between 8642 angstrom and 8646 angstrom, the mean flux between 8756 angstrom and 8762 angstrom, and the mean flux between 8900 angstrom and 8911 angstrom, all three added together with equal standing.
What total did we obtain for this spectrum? 83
